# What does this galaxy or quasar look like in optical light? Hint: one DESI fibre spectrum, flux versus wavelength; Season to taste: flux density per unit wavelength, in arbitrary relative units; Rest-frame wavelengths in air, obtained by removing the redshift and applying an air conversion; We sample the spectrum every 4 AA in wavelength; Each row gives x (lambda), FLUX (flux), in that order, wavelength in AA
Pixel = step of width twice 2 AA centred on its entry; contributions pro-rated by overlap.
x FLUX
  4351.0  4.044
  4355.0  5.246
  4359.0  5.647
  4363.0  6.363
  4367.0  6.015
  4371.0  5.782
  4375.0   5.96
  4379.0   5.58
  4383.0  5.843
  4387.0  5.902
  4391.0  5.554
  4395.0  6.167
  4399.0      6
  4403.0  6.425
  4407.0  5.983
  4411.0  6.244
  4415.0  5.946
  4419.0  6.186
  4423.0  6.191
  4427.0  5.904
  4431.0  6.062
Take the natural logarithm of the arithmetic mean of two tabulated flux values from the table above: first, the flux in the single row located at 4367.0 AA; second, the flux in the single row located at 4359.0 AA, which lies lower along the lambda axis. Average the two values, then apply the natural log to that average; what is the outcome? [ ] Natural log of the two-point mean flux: 1.76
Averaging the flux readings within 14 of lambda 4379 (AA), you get 5.81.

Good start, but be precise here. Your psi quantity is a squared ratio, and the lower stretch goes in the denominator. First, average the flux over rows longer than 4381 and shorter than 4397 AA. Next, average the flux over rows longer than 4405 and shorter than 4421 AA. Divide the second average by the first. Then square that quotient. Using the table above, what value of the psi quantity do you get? 1.078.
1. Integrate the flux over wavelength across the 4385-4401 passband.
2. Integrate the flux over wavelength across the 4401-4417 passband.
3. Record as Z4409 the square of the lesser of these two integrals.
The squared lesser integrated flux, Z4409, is 8929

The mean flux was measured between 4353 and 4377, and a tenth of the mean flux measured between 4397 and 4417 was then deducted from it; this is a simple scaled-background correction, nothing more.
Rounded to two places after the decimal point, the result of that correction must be 5.22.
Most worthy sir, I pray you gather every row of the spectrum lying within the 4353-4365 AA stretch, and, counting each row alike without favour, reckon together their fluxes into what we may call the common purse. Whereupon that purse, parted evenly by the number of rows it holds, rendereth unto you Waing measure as 5.75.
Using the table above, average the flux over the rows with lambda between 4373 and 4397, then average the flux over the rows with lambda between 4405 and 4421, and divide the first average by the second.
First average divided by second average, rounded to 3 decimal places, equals 0.958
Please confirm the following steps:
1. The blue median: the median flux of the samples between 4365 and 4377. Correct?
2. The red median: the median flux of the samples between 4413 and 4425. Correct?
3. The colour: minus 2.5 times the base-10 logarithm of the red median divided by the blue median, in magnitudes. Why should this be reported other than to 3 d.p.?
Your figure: -0.040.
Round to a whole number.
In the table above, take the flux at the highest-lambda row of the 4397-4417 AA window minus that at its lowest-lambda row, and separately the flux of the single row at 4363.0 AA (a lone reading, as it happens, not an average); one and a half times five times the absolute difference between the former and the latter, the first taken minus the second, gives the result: 48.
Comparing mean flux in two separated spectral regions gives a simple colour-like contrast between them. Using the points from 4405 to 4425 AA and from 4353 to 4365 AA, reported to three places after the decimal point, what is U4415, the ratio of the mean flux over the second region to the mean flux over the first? 0.941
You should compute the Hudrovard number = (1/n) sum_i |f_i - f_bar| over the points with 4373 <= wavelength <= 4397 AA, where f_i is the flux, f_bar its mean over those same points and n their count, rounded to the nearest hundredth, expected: 0.18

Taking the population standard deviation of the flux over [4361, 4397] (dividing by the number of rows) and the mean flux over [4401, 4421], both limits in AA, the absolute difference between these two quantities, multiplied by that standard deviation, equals 1.4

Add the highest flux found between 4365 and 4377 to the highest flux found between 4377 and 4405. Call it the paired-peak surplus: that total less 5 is 7.44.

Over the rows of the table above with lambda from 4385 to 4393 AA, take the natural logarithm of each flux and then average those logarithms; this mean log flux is 1.74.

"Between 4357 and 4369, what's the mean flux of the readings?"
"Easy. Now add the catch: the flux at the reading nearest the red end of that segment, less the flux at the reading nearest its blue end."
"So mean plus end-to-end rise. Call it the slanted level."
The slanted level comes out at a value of 6.4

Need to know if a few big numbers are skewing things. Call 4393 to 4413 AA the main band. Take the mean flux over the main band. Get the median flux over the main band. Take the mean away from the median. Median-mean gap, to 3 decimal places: 0.003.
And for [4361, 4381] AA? 0.020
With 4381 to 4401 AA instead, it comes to 0.009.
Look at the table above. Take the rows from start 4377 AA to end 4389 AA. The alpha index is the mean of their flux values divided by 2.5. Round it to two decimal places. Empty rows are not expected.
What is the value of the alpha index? 2.31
